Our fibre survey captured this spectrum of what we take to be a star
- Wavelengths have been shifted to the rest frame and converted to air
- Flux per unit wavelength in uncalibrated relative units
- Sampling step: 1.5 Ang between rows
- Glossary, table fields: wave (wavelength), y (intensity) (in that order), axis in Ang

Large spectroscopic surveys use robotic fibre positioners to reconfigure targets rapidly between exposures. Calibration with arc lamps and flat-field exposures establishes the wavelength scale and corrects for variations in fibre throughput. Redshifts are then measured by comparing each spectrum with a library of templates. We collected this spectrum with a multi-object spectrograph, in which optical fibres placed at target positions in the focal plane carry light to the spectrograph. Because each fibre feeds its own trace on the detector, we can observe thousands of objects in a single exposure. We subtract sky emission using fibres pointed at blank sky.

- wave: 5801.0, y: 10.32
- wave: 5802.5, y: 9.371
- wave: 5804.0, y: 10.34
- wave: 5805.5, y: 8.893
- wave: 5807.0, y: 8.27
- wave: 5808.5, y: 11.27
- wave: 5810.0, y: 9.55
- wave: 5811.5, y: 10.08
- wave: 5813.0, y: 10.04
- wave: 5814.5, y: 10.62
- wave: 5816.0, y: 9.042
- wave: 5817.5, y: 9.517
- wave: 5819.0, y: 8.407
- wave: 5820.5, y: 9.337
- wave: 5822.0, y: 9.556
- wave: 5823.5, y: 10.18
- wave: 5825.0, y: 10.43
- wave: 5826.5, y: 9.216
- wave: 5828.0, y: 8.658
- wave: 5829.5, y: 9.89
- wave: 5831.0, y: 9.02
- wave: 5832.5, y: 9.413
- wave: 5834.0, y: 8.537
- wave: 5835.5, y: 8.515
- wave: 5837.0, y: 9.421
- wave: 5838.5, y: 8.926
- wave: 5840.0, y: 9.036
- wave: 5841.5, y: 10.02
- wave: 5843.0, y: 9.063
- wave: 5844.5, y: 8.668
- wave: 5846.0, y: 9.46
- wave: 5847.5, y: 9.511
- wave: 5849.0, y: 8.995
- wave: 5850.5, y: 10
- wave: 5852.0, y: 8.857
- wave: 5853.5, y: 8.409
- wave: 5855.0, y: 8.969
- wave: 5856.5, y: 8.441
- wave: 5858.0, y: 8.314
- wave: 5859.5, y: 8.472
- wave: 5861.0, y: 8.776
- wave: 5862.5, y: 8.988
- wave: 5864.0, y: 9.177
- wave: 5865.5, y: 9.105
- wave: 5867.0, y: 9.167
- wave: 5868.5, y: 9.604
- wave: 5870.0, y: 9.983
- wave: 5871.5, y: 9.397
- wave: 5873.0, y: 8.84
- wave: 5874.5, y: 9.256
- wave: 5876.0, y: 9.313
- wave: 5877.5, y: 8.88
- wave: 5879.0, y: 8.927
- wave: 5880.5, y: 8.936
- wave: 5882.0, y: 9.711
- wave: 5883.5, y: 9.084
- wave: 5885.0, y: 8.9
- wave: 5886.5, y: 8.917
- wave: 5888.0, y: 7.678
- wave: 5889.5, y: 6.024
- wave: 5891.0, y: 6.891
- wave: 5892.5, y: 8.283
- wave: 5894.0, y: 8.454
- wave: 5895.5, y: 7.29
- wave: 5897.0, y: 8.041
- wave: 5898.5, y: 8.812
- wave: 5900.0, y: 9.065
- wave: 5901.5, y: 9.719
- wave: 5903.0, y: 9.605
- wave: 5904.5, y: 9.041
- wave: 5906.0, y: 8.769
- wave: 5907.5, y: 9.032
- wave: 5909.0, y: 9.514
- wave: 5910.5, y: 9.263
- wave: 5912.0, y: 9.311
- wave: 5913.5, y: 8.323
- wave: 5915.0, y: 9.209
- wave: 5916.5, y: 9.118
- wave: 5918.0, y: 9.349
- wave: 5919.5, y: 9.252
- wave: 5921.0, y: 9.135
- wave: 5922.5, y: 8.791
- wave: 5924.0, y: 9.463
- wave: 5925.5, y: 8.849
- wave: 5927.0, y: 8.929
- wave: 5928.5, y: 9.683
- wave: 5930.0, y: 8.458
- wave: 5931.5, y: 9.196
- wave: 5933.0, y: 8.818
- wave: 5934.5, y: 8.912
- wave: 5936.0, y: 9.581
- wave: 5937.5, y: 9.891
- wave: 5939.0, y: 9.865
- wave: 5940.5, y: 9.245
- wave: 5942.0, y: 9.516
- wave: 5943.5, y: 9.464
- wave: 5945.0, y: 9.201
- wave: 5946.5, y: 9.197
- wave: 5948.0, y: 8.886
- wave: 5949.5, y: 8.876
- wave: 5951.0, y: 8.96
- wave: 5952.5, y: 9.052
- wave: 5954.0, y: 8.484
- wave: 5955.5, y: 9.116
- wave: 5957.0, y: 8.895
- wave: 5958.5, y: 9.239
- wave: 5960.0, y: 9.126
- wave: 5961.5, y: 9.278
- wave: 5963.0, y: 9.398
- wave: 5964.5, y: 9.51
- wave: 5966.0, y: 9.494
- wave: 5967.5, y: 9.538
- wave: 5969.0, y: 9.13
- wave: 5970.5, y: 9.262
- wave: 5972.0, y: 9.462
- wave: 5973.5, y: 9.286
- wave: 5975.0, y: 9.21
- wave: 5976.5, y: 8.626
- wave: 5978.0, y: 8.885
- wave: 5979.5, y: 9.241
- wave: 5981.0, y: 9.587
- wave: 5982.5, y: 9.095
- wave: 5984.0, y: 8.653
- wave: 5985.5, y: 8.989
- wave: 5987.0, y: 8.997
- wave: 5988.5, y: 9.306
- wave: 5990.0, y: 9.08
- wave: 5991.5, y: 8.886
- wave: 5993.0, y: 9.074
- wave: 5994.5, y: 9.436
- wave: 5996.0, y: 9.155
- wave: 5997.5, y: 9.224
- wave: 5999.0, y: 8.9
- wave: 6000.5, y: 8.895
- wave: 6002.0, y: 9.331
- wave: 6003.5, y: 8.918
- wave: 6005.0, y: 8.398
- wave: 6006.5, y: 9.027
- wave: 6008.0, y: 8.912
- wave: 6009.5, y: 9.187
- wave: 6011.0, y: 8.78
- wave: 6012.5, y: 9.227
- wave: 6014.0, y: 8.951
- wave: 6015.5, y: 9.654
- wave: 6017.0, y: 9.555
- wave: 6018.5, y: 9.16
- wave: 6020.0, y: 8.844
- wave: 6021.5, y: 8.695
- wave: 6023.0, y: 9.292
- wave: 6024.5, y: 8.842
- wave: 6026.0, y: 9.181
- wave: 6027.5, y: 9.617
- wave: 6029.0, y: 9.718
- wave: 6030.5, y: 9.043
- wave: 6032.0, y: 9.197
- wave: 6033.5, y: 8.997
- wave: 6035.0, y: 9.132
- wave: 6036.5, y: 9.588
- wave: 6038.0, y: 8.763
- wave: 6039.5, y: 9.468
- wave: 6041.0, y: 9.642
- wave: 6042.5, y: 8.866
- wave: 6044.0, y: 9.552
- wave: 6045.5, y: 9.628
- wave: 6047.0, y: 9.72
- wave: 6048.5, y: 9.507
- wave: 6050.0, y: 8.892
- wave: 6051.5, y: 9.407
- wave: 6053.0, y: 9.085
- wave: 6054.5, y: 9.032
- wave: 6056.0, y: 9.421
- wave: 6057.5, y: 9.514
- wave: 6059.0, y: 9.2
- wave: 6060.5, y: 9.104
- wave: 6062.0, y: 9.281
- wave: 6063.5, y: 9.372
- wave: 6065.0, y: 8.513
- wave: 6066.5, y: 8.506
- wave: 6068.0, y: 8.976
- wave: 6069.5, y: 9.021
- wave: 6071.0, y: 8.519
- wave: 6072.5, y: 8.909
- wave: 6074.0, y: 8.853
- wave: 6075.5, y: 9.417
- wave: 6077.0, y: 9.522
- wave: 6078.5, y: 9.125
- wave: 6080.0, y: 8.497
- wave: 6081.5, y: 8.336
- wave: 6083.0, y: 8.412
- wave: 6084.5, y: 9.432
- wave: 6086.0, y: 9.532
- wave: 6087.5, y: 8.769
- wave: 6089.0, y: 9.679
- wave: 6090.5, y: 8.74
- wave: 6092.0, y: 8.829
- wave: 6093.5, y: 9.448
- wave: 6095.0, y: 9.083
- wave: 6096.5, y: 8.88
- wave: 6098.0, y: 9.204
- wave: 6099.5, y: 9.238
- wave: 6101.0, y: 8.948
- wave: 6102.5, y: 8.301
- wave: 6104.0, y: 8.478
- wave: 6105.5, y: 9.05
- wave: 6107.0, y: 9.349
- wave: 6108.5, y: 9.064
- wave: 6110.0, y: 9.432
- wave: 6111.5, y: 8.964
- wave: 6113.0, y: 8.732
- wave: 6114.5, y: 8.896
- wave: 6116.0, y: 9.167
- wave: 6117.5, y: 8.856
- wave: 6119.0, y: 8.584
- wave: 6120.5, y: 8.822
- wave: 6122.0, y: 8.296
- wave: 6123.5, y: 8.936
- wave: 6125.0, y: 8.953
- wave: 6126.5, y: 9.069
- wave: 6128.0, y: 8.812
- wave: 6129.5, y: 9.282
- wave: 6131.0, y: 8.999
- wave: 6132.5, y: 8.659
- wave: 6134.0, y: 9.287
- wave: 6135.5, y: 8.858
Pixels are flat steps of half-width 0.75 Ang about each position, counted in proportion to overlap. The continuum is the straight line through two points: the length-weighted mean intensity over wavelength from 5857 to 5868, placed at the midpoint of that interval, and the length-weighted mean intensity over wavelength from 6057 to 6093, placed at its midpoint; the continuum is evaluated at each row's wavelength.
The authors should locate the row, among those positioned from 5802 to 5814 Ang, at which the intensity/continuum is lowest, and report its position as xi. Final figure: 5807.0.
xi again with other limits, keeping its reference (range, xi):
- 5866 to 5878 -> 5873.0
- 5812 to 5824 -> 5819.0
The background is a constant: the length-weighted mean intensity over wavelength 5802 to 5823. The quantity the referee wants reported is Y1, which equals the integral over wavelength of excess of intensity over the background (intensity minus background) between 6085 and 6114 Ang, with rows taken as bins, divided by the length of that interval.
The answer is -0.562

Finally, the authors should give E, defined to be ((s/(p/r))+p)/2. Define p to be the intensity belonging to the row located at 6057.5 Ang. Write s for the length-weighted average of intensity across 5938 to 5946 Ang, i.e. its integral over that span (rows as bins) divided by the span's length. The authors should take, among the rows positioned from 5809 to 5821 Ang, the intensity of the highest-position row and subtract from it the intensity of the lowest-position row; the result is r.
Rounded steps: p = 9.514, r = -0.2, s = 9.46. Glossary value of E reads 4.65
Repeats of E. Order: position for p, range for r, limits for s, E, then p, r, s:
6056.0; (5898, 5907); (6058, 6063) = 4.69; 9.421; 0.0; 9.22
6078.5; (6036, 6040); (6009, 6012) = 4.50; 9.125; -0.1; 8.99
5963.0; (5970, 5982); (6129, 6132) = 4.86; 9.398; 0.3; 9.09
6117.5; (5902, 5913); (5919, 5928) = 4.28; 8.856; -0.3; 9.08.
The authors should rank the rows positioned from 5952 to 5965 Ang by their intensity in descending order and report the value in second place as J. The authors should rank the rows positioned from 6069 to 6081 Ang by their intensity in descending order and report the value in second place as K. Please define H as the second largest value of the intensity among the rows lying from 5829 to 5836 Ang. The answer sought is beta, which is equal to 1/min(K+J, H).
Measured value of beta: 0.106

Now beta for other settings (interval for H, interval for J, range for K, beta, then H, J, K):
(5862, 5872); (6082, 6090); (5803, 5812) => 0.104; 9.604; 9.532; 10.34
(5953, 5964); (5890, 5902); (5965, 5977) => 0.108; 9.278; 9.065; 9.494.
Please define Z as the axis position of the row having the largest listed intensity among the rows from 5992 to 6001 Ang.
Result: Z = 5994.5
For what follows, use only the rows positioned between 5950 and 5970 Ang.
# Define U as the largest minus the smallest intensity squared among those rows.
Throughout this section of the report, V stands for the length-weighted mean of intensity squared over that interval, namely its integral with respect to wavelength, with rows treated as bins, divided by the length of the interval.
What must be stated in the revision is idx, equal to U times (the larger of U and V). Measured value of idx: 1598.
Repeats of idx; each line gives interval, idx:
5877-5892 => 4148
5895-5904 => 3230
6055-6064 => 661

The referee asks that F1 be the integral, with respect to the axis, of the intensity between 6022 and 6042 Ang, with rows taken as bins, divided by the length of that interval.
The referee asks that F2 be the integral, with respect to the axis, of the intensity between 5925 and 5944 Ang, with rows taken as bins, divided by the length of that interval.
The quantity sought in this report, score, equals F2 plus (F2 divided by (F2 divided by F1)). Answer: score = 18.5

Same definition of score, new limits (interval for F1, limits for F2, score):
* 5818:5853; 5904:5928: 18.4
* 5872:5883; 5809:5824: 18.8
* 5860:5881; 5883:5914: 17.7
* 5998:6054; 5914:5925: 18.3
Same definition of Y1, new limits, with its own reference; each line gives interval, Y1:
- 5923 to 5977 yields -0.404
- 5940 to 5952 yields -0.438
